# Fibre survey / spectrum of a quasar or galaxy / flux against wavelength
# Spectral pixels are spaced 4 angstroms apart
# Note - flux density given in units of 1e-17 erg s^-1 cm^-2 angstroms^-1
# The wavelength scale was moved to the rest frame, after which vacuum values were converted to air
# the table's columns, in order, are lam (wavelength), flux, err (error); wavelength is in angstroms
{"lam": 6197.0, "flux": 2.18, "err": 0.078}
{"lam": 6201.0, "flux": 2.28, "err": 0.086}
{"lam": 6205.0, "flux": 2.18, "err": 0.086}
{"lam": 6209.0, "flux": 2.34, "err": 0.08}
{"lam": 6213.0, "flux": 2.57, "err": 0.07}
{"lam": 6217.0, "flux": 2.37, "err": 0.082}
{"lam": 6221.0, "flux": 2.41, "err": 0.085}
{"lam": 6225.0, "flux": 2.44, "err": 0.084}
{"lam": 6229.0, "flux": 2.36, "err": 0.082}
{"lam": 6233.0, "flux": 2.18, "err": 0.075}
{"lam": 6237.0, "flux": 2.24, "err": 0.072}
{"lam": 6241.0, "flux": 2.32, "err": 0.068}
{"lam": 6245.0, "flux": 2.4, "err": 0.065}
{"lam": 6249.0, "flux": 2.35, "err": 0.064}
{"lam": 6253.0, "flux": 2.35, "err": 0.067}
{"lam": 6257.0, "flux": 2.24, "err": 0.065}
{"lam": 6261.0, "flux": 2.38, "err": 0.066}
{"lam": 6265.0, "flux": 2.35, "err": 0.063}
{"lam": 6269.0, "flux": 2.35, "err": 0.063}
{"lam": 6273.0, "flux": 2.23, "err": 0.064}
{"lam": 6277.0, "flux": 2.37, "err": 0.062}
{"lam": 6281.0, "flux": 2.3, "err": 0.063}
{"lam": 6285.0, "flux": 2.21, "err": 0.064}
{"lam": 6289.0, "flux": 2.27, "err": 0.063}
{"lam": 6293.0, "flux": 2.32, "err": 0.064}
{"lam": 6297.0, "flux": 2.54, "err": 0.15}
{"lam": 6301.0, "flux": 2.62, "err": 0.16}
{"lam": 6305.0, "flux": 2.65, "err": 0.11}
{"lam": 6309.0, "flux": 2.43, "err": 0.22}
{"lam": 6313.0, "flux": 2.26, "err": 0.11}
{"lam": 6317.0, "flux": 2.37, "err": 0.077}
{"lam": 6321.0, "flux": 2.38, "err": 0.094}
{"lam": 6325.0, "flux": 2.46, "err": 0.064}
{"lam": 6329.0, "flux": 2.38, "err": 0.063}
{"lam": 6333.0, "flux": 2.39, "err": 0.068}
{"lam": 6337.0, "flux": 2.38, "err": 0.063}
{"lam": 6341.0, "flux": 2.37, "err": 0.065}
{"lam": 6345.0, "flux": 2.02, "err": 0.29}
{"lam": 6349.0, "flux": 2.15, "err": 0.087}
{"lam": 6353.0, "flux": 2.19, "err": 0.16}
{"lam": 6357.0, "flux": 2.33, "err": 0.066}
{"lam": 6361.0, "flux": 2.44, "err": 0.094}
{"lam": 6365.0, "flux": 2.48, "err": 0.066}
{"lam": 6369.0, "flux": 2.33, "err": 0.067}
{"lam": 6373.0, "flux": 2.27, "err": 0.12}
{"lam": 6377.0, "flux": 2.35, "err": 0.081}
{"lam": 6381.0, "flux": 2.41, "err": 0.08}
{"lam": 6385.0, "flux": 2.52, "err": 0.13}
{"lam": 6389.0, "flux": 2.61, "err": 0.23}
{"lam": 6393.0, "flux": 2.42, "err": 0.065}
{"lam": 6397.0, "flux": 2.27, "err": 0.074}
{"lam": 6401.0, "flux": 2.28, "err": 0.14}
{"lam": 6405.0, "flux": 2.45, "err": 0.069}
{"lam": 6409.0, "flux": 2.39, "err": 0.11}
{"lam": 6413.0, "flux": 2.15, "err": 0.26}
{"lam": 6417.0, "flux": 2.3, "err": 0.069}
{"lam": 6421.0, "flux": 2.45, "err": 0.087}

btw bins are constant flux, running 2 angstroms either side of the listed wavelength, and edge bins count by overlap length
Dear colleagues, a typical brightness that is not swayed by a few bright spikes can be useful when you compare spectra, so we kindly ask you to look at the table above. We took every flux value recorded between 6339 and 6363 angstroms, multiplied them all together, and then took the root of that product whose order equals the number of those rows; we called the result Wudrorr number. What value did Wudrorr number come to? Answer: 2.25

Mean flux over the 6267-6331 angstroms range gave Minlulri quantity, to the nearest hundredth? 2.38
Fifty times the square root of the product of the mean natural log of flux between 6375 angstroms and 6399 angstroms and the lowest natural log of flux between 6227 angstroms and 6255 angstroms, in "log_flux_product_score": 41.6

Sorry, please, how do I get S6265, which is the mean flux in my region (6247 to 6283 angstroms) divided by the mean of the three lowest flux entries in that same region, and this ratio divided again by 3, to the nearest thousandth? 0.343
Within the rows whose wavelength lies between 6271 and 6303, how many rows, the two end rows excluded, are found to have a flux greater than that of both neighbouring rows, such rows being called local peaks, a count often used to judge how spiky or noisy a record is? 1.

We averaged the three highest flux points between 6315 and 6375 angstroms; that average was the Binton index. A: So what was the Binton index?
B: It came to 2.460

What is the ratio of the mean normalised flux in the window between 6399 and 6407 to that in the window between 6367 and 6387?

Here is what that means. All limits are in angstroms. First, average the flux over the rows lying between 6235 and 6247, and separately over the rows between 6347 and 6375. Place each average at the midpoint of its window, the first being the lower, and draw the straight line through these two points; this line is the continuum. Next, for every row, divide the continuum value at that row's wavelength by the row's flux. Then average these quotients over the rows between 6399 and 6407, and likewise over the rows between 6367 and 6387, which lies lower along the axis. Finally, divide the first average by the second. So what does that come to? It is 1.00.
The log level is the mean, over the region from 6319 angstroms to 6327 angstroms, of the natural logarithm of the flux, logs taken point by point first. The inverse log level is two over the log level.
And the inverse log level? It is 2.26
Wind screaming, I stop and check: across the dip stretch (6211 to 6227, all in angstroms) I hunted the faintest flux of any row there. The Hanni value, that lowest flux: 2.37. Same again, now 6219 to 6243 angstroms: 2.18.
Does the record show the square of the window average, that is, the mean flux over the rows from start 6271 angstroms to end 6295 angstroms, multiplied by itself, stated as 5.2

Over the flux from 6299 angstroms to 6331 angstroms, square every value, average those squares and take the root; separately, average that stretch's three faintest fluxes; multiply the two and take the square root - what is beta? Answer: 2.391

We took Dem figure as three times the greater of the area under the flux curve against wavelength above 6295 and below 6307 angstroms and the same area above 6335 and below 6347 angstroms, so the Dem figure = 93.7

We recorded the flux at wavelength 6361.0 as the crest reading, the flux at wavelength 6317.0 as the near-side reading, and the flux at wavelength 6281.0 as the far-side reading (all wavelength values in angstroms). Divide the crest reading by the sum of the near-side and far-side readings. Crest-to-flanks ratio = 0.52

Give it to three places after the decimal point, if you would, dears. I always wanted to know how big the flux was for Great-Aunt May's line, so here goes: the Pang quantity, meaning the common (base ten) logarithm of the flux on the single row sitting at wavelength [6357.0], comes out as 0.367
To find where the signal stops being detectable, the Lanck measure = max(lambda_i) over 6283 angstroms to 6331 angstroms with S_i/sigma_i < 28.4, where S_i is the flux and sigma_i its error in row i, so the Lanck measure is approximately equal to 6321.0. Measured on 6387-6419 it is 6413.0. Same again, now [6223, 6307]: 6305.0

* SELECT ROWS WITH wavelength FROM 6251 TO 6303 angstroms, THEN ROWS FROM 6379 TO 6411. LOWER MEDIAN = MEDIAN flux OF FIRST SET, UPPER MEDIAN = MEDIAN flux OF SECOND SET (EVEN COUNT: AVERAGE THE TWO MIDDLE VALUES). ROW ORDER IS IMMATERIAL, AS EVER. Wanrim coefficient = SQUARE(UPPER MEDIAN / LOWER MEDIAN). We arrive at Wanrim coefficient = 1.06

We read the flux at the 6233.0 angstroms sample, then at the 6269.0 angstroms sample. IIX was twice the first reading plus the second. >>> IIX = 6.71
